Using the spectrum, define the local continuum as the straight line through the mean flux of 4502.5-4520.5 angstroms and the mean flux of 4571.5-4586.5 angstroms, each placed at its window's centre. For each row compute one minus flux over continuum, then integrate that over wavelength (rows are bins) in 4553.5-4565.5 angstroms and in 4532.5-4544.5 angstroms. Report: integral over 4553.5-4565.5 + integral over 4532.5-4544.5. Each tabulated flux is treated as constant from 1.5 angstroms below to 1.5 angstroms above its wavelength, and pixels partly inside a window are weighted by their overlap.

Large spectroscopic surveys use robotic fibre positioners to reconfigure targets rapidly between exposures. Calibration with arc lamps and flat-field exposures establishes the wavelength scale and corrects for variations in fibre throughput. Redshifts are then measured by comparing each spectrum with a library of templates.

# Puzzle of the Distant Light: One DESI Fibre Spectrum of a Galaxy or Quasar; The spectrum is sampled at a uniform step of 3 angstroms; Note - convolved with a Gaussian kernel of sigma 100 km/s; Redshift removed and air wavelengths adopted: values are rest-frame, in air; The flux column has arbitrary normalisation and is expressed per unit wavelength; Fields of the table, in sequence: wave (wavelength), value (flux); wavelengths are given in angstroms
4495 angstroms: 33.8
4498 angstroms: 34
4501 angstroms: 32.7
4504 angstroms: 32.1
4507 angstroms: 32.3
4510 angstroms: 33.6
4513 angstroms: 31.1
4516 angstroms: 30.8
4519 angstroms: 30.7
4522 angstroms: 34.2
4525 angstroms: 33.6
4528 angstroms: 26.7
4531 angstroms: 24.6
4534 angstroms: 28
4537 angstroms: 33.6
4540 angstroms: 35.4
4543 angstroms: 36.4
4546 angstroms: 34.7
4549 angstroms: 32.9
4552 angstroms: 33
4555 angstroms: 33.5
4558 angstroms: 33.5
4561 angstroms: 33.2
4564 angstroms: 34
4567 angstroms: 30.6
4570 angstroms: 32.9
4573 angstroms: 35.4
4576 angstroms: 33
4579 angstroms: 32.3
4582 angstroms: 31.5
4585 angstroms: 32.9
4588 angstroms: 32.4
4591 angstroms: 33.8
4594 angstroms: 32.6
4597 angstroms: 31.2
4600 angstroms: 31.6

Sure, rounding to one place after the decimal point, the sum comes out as -0.7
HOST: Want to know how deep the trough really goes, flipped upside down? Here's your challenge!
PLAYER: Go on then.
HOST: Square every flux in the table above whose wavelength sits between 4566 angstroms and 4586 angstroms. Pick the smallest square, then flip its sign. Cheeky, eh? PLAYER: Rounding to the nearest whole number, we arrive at -936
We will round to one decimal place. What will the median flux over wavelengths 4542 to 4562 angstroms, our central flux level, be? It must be 33.5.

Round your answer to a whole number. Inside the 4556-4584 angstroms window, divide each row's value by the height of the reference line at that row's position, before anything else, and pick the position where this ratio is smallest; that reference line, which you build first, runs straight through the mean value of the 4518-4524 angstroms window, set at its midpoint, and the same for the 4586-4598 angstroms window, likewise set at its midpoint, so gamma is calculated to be 4567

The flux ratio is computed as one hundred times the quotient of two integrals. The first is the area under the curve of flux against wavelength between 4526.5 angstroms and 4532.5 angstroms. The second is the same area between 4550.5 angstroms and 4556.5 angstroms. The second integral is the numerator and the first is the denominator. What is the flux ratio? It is 130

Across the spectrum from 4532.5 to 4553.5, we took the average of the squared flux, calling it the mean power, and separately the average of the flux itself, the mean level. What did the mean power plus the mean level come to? 1157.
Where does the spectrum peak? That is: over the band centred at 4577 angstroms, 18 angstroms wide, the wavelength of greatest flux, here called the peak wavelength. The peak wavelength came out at 4573 angstroms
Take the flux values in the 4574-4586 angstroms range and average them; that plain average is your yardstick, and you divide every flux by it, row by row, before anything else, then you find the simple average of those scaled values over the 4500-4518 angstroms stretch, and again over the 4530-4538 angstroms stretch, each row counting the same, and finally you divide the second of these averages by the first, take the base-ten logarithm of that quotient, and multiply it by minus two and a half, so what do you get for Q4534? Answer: 0.12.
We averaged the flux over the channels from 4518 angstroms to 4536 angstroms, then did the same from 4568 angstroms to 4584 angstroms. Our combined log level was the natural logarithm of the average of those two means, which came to 3.444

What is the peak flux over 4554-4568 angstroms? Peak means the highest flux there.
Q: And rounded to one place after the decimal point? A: 34.0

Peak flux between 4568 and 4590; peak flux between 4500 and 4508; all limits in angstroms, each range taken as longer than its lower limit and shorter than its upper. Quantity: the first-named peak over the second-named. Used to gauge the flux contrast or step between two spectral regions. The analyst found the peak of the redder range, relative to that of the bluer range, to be 1.08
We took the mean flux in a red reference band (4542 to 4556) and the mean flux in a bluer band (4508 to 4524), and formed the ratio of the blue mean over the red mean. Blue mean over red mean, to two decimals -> 0.94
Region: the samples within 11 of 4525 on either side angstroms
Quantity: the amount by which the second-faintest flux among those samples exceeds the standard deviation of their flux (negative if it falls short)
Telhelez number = 23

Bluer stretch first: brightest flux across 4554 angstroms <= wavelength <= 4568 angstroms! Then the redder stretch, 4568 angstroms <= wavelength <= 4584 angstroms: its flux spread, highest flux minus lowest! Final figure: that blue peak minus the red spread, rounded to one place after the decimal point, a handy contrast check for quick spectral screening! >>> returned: 30.1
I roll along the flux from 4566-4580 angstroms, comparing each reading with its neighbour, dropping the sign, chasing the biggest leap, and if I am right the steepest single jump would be 2.5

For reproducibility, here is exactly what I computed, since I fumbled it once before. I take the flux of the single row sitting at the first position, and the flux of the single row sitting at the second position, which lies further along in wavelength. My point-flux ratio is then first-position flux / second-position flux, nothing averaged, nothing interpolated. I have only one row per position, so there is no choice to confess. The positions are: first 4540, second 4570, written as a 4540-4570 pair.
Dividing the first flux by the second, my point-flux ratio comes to 1.076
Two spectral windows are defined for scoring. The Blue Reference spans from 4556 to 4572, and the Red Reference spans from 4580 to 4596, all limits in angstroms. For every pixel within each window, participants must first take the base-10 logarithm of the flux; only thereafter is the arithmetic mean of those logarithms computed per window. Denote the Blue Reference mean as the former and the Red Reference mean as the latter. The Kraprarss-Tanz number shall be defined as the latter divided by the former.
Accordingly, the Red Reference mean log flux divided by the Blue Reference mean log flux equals 1.00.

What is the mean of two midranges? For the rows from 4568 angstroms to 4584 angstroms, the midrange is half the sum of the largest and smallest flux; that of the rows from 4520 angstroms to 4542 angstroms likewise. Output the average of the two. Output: 31.7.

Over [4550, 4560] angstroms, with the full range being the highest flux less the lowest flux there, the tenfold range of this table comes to 5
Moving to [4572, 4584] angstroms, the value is 39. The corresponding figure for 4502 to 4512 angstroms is 15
